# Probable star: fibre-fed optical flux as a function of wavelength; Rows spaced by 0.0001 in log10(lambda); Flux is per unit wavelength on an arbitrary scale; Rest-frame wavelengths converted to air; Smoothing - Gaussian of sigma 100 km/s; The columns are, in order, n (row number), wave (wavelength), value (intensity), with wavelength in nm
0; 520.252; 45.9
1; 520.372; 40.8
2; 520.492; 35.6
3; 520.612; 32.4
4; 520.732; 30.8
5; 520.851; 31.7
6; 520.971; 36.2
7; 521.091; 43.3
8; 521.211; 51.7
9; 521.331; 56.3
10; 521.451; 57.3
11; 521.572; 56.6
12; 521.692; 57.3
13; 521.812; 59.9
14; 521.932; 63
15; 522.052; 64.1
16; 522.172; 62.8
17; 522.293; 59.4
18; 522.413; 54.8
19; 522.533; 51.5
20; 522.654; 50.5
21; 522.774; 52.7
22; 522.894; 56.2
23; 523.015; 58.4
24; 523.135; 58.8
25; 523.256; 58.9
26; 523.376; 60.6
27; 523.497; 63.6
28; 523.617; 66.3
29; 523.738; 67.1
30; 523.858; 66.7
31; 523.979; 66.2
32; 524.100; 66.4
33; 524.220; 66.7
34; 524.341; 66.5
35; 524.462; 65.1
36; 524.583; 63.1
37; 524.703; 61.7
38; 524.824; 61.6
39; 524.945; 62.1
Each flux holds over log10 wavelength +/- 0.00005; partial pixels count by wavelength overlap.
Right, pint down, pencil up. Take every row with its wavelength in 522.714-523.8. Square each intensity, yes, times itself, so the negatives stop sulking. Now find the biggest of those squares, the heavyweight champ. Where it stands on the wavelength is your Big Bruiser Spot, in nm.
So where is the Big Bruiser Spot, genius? 523.738 nm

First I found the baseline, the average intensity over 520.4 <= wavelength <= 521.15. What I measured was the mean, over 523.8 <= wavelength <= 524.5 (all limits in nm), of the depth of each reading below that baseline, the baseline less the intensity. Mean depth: -31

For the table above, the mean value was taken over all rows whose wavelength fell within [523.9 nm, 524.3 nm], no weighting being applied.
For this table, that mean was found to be 66.4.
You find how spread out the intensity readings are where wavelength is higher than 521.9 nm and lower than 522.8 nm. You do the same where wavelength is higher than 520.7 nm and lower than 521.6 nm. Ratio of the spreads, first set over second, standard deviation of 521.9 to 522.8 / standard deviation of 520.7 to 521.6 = 0.491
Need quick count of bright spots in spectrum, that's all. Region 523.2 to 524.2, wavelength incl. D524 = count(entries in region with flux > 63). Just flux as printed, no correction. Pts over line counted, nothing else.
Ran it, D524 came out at 6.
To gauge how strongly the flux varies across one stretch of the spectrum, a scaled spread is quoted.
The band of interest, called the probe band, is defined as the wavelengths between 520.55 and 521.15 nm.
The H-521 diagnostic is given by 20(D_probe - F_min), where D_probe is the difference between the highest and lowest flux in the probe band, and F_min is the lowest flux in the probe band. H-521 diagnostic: -366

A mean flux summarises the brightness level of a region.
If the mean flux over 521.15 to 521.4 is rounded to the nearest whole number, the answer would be 54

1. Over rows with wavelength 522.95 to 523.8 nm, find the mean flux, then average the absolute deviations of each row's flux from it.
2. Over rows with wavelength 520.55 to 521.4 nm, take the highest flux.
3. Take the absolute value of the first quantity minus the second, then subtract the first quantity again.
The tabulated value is 50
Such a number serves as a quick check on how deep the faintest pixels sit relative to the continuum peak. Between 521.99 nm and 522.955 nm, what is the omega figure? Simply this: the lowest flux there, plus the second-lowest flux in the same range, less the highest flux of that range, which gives 38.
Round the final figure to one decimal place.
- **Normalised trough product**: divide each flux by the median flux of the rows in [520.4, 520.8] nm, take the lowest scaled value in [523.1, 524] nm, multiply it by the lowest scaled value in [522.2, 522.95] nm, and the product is 2.8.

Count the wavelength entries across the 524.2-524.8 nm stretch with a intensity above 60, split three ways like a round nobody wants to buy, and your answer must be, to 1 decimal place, 1.7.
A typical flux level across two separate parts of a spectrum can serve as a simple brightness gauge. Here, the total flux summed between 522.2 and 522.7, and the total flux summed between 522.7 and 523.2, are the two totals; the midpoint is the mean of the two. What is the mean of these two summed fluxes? 221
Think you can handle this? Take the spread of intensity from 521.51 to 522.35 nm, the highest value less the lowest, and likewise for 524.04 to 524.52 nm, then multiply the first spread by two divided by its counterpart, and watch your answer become 9.4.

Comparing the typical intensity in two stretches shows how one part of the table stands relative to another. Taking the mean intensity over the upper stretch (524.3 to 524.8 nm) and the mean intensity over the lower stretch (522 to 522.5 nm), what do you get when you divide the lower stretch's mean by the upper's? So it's 0.94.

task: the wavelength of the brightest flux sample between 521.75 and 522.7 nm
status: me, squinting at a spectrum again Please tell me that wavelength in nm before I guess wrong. 522.052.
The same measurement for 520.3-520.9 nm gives 520.372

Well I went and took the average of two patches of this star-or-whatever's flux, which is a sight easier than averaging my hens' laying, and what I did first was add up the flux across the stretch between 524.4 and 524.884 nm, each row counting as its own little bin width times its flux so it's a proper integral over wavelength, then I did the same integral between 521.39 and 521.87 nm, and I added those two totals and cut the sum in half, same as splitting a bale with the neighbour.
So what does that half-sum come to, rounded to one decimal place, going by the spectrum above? 29.1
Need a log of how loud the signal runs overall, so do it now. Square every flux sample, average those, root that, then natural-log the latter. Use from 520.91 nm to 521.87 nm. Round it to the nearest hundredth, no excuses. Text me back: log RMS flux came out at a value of 3.97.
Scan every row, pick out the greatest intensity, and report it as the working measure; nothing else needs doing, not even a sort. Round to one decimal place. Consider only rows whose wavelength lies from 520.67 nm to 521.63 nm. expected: 57.3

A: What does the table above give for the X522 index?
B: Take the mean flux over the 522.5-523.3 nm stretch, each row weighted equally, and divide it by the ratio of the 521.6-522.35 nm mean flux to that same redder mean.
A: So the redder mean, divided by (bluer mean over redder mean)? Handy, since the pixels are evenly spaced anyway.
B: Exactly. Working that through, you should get 50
